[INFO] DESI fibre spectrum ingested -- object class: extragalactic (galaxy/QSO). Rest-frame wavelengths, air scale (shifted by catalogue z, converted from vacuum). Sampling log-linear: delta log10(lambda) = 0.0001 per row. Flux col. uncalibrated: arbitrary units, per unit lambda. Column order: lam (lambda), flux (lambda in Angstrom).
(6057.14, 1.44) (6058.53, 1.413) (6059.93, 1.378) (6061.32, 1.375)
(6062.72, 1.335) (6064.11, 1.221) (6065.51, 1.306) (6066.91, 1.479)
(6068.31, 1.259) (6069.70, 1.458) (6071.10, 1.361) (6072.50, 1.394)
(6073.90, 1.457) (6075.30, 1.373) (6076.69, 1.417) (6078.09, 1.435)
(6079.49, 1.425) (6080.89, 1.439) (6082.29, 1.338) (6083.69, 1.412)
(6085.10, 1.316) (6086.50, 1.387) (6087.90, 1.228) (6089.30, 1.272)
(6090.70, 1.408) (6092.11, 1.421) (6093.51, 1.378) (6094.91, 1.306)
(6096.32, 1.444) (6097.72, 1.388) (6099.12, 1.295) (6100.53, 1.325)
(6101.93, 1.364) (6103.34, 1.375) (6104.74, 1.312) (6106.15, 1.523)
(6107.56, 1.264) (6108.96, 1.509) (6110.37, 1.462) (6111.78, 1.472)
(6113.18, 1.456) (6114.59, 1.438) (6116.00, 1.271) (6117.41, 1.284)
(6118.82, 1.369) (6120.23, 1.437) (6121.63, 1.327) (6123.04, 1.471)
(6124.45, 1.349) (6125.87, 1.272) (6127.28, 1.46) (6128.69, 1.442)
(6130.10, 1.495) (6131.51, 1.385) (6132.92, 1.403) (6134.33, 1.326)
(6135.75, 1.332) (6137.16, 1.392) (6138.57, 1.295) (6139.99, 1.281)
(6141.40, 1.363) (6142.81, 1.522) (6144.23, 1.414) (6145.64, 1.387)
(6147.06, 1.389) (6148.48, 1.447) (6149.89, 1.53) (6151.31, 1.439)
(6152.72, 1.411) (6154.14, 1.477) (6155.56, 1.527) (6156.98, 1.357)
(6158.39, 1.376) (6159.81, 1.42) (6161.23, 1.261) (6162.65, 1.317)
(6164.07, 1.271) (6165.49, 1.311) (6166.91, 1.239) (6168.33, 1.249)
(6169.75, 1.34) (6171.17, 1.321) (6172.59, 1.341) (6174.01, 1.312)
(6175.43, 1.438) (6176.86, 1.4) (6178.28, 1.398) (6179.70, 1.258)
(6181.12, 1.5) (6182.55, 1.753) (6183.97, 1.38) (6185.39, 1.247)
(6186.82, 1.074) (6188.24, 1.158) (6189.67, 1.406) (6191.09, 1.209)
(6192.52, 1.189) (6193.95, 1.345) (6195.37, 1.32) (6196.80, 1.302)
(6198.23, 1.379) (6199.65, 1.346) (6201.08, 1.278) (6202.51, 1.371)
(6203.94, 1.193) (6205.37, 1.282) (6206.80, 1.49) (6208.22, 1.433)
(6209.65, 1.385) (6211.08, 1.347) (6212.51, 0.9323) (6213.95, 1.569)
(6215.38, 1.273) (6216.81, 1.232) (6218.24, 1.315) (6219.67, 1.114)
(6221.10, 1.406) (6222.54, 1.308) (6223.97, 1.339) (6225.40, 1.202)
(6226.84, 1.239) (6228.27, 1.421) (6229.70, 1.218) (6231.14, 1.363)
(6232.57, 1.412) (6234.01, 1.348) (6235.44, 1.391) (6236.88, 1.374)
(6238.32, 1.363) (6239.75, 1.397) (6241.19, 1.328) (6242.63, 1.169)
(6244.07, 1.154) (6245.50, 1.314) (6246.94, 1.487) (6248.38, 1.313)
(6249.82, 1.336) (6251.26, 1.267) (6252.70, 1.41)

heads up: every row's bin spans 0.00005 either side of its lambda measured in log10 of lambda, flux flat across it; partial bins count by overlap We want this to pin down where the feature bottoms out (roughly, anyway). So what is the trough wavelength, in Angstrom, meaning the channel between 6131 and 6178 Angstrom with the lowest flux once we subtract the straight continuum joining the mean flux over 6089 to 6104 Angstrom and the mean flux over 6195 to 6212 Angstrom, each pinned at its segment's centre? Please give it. 6166.91 Angstrom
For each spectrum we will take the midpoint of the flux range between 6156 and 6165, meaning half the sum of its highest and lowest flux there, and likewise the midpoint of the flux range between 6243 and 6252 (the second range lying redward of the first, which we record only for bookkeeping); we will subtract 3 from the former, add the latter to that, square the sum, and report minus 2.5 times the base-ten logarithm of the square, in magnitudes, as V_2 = 2.3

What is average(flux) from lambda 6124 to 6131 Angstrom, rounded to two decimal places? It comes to 1.40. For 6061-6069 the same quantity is 1.33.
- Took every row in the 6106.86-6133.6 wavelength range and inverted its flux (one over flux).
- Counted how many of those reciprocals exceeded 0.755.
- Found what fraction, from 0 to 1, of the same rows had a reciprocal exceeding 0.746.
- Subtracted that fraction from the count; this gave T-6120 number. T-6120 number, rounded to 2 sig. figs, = 3.7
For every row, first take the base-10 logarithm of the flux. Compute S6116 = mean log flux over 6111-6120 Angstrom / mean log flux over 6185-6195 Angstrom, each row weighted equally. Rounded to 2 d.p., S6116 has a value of 1.56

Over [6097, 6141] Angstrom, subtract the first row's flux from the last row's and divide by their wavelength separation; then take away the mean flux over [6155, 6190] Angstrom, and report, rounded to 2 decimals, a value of -1.35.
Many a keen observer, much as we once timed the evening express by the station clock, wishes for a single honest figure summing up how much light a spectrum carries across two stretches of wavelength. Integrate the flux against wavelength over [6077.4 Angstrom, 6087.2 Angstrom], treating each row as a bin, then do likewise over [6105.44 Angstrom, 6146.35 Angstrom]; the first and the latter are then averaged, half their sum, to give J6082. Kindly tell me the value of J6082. 35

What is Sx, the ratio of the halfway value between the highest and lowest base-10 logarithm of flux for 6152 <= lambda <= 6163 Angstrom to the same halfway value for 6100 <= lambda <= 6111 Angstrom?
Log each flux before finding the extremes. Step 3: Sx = 1.00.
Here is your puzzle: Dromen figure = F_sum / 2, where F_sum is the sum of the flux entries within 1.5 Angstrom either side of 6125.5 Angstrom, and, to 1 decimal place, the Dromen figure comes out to 1.3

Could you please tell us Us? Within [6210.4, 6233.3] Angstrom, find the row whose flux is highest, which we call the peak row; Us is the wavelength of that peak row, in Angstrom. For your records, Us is 6213.95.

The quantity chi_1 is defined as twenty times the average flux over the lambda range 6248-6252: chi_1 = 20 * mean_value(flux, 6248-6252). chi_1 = 26.1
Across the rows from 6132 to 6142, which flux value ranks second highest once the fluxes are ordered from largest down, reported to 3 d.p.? 1.392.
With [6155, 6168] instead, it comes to 1.420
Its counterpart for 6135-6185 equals 1.530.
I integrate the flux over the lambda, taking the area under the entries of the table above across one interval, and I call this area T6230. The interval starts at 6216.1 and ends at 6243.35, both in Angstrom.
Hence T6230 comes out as 35.8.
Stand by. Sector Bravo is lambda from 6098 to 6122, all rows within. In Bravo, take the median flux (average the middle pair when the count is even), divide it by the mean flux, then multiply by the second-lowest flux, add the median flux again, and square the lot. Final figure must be 6.9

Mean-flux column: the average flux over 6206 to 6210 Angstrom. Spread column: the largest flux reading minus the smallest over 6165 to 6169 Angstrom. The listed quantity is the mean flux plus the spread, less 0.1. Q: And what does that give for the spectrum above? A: 1.41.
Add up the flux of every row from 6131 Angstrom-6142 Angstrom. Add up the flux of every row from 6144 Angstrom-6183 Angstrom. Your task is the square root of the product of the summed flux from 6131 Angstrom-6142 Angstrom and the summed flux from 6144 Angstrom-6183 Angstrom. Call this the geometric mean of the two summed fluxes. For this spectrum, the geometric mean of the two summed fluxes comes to 20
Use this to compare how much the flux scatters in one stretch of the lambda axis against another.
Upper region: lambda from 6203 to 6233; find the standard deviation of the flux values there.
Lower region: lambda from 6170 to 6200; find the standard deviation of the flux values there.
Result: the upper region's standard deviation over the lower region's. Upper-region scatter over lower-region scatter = 1.00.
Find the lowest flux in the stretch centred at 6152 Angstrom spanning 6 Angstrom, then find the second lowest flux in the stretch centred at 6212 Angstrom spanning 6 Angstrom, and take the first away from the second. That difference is -0.06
